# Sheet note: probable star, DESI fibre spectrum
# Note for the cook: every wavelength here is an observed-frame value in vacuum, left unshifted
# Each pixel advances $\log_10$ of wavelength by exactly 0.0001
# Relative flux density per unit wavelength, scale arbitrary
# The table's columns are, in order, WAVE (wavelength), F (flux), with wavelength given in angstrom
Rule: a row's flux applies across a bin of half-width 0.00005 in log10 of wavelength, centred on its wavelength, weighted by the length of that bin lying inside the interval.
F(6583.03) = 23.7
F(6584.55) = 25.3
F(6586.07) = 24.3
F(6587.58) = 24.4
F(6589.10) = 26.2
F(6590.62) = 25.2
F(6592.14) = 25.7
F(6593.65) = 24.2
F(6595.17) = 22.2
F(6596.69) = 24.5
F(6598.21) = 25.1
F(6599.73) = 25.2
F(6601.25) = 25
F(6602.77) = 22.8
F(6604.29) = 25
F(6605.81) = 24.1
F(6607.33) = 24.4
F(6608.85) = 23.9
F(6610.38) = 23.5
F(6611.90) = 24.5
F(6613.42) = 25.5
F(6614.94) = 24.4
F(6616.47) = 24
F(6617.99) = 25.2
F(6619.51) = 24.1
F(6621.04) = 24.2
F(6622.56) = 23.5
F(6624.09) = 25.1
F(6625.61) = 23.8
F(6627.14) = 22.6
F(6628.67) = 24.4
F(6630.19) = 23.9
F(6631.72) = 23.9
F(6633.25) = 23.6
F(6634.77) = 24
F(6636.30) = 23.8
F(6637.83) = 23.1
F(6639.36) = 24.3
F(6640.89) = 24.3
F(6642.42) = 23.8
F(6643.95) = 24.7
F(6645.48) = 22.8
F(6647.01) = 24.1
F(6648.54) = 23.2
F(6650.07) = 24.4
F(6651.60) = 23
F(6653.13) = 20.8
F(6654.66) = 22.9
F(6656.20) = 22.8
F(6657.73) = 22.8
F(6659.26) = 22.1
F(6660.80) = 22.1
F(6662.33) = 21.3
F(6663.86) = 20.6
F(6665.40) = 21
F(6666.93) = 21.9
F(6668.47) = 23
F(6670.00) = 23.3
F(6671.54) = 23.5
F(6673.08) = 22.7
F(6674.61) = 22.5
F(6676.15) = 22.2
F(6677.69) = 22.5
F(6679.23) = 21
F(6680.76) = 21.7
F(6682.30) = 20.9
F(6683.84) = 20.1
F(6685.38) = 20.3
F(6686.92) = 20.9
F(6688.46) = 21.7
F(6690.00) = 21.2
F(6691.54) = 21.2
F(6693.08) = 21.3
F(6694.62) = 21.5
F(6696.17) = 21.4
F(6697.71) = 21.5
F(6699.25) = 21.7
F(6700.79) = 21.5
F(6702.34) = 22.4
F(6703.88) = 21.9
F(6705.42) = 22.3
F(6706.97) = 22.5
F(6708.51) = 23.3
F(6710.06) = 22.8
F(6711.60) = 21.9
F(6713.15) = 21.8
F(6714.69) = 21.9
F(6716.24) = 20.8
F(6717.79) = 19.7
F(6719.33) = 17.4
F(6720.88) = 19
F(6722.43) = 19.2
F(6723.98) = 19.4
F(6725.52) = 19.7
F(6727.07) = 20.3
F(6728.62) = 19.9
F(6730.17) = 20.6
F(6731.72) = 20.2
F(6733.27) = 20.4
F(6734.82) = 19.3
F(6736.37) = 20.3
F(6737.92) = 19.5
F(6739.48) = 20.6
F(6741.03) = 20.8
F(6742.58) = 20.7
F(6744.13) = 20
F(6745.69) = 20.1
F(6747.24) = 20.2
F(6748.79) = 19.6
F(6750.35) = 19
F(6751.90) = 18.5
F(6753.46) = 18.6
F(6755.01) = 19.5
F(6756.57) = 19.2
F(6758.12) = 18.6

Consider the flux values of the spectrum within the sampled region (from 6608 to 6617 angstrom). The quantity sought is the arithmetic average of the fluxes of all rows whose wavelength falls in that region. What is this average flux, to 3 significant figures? 24.3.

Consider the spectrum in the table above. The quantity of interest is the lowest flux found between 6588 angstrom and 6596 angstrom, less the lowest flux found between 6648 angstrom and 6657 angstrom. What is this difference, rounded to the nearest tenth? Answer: 1.4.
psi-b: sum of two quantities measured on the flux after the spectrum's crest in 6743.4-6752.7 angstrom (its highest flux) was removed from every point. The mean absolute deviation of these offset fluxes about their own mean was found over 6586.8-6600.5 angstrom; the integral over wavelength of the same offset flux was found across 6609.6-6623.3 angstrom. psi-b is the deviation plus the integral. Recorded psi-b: 57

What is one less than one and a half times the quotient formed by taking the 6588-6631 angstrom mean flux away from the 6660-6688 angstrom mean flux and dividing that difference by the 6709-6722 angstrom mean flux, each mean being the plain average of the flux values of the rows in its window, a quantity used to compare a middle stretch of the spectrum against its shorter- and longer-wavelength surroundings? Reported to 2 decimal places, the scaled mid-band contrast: -1.19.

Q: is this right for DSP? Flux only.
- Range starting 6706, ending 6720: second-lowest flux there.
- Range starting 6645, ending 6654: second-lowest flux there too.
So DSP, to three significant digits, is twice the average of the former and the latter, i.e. 42.5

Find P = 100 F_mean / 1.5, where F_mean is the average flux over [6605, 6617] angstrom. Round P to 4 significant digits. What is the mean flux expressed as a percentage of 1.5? 1619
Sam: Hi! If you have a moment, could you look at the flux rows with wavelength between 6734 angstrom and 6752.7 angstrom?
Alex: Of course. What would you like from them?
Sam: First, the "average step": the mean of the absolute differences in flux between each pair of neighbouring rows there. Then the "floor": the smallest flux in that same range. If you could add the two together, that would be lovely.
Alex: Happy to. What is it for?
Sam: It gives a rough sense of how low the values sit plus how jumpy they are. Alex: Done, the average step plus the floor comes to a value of 19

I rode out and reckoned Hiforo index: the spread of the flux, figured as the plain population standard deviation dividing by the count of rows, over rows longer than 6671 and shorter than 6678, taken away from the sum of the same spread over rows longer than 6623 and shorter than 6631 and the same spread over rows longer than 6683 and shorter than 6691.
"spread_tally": 1.0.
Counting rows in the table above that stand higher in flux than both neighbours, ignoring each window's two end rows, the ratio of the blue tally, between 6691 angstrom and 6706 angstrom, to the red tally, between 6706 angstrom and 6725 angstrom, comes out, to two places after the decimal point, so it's 1.50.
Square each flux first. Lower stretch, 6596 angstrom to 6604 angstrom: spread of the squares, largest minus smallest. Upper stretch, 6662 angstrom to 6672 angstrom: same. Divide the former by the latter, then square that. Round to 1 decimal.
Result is 0.8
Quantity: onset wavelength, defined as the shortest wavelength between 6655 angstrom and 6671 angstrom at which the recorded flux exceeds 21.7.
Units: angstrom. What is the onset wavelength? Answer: 6656.20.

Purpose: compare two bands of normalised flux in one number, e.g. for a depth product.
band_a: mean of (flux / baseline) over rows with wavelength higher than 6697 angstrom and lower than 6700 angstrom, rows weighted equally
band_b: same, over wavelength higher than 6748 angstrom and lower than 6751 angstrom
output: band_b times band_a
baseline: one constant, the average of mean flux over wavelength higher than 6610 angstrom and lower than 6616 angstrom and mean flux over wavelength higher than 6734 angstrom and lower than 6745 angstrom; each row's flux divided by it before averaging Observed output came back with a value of 0.84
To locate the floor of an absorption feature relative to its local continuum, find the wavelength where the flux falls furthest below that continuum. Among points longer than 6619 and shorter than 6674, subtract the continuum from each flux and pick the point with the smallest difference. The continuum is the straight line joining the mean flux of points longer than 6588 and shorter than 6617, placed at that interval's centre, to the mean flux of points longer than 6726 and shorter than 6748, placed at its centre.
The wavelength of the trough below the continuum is 6653.13 angstrom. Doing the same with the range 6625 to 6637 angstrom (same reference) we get 6627.14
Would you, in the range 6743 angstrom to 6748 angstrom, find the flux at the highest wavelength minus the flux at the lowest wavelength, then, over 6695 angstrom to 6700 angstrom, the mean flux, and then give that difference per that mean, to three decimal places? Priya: 0.009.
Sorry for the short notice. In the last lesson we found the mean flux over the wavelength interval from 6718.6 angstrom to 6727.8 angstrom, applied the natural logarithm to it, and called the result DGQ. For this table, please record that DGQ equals 2.95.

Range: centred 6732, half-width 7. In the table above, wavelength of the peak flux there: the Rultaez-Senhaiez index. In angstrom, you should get 6730.17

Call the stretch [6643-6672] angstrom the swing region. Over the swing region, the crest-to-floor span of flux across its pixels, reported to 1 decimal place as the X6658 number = 4.1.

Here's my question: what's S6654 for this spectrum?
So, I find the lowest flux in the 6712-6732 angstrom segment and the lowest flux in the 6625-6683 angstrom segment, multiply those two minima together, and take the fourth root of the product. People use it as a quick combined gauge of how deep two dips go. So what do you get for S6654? 4.35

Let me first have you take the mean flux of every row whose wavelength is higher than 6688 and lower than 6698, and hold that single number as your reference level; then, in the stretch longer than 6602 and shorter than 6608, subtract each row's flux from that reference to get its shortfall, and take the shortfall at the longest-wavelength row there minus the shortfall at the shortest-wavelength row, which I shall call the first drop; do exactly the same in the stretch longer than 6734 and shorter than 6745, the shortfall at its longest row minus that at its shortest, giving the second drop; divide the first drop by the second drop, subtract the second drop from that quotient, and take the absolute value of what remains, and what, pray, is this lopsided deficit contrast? 3.0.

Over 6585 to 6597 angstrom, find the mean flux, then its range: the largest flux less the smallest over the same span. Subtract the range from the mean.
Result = 20.6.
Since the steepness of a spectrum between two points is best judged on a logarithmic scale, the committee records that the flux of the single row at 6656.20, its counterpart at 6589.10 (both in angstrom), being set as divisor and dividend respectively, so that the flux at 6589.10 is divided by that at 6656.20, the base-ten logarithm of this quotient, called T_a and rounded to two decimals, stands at 0.06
